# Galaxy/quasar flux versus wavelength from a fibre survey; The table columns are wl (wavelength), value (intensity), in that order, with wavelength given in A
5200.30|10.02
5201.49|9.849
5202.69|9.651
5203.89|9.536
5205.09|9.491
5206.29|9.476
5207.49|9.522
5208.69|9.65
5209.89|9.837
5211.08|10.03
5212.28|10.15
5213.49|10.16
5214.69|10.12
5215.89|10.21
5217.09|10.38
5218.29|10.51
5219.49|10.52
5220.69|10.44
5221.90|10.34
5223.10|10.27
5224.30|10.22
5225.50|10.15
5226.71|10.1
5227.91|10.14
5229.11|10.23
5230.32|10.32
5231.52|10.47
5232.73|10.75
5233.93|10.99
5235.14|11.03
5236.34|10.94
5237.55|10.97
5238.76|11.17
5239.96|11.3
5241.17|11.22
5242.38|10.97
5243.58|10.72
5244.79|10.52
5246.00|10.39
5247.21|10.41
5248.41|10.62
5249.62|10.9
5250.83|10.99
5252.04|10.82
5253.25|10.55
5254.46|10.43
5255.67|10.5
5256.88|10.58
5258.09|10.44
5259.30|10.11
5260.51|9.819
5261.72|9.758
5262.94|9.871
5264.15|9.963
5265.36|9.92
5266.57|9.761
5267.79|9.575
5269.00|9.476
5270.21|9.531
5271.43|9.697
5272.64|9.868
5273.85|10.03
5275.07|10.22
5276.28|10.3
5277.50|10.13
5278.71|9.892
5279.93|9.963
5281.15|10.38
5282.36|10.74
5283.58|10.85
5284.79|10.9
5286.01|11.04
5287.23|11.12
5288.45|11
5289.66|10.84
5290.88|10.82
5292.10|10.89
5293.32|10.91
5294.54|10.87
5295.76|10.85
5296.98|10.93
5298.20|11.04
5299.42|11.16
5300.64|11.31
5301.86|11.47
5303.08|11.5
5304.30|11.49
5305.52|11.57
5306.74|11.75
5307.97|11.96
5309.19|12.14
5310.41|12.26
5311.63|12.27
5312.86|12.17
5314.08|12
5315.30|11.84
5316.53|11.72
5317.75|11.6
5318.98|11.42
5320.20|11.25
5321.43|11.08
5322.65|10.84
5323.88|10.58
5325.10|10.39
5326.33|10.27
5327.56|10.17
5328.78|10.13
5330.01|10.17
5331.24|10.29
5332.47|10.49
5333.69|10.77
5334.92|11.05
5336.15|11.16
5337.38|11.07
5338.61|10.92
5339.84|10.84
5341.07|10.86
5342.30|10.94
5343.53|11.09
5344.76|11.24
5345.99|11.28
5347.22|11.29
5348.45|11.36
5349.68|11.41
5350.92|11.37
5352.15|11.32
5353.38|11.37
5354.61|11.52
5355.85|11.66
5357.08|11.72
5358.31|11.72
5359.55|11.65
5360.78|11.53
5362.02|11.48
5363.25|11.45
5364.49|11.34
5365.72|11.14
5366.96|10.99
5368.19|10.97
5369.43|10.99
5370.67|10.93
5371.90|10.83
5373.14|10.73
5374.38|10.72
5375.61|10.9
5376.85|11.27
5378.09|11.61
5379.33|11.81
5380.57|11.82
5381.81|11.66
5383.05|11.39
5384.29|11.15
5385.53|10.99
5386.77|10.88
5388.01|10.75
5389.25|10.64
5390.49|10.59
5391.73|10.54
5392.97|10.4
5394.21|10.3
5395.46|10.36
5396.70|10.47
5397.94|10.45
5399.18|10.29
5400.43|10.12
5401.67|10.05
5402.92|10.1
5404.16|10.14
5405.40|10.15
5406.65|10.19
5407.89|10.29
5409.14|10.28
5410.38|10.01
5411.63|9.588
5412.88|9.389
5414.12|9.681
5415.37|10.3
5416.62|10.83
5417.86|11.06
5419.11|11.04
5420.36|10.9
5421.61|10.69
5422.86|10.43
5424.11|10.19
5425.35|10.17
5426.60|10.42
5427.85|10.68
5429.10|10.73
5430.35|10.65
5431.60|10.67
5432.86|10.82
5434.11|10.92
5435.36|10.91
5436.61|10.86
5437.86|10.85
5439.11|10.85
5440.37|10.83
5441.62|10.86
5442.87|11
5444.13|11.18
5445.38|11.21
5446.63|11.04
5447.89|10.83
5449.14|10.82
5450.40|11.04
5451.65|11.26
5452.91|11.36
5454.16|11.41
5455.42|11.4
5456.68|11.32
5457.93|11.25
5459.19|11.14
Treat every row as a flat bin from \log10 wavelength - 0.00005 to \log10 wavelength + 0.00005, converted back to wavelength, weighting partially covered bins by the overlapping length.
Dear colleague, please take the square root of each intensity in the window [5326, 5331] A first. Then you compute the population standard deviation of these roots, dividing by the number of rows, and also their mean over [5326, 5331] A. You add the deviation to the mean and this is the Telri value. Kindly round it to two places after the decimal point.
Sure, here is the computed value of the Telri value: 3.20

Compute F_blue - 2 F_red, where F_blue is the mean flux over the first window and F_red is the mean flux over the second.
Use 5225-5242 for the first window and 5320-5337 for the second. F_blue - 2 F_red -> -10.5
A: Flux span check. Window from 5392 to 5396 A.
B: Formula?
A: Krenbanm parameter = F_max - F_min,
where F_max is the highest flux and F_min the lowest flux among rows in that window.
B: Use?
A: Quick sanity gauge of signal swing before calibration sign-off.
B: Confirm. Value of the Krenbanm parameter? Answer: 0.10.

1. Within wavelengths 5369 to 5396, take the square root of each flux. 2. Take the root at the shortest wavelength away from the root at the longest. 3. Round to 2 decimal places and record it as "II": -0.10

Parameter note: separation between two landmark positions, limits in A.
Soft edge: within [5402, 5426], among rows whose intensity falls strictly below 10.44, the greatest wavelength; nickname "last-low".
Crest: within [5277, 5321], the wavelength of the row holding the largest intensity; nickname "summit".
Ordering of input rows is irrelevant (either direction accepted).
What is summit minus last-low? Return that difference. -113.7 A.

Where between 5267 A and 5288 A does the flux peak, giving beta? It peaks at 5287.23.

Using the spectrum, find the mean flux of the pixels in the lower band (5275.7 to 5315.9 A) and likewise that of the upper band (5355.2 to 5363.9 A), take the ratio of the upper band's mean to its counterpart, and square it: 1.08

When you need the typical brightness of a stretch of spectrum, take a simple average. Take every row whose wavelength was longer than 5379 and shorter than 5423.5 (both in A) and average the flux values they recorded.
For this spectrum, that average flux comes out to 10.5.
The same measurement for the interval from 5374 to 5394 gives 11.1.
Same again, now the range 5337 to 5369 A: 11.3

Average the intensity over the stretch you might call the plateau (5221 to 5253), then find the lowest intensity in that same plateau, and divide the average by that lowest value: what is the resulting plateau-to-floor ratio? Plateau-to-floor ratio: 1.05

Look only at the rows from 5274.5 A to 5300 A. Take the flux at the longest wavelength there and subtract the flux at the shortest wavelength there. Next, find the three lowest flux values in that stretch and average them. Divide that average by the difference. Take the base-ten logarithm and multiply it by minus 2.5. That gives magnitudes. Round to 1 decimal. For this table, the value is -2.6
